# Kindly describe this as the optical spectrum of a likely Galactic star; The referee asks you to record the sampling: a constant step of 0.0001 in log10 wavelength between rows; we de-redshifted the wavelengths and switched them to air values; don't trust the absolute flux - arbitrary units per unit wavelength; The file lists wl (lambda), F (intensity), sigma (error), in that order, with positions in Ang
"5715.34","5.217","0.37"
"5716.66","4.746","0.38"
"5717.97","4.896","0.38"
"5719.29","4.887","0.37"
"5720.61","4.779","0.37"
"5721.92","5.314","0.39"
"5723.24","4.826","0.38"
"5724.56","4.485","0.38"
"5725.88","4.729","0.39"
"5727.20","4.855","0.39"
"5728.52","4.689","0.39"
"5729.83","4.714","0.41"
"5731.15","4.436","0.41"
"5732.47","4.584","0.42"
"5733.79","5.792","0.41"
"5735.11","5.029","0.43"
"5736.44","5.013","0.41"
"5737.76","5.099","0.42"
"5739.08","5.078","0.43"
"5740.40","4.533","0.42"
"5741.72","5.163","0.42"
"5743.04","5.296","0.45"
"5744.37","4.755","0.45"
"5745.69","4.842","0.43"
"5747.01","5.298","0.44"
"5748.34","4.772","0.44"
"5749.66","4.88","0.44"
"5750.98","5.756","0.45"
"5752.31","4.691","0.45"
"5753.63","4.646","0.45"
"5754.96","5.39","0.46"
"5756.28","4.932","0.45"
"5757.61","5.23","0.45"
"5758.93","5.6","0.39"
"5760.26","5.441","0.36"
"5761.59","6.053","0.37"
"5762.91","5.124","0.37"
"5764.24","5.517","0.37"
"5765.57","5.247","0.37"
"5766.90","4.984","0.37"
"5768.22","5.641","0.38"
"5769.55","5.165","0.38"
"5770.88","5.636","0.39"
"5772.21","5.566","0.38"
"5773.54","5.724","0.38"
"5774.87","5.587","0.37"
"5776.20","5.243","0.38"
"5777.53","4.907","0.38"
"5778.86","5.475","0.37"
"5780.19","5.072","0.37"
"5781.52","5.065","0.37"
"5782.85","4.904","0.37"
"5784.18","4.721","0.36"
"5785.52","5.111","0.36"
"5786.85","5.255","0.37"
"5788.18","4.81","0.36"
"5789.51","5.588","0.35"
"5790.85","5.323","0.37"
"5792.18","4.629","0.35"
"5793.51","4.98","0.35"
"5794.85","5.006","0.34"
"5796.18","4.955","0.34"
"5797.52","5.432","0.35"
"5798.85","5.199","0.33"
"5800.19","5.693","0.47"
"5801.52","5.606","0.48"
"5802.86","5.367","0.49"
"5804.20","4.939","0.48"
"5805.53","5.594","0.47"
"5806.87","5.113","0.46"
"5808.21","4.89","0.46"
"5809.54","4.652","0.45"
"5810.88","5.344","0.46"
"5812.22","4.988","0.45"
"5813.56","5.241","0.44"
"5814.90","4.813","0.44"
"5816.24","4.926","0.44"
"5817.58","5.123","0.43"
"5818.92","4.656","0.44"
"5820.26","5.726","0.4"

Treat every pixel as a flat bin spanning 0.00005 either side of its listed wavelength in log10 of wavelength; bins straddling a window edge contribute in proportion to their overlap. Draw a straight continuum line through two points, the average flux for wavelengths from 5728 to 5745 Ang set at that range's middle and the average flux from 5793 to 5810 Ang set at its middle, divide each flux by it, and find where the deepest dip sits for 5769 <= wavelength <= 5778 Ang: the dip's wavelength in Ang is 5777.53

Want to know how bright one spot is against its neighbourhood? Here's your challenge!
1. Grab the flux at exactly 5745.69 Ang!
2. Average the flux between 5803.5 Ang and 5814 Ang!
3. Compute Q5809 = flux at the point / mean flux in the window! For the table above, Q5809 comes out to 0.95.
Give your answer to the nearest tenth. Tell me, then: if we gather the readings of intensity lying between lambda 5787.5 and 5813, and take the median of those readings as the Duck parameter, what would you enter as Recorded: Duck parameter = 5.1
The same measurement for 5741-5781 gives 5.2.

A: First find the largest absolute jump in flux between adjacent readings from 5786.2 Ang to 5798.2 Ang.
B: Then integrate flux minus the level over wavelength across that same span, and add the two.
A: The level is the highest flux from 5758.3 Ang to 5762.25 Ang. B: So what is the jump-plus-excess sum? -10.6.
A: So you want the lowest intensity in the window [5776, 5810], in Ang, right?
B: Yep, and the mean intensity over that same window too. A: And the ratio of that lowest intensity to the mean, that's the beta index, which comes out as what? 0.90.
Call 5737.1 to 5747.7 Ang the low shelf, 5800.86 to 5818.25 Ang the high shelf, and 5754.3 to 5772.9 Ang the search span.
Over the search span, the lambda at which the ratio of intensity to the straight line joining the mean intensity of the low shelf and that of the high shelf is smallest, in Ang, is 5756.28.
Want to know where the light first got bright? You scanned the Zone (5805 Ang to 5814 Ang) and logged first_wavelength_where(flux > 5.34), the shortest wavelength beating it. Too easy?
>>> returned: 5805.53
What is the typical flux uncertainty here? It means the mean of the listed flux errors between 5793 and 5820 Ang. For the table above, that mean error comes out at 0.428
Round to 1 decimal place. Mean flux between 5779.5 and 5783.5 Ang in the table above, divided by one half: 10.0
